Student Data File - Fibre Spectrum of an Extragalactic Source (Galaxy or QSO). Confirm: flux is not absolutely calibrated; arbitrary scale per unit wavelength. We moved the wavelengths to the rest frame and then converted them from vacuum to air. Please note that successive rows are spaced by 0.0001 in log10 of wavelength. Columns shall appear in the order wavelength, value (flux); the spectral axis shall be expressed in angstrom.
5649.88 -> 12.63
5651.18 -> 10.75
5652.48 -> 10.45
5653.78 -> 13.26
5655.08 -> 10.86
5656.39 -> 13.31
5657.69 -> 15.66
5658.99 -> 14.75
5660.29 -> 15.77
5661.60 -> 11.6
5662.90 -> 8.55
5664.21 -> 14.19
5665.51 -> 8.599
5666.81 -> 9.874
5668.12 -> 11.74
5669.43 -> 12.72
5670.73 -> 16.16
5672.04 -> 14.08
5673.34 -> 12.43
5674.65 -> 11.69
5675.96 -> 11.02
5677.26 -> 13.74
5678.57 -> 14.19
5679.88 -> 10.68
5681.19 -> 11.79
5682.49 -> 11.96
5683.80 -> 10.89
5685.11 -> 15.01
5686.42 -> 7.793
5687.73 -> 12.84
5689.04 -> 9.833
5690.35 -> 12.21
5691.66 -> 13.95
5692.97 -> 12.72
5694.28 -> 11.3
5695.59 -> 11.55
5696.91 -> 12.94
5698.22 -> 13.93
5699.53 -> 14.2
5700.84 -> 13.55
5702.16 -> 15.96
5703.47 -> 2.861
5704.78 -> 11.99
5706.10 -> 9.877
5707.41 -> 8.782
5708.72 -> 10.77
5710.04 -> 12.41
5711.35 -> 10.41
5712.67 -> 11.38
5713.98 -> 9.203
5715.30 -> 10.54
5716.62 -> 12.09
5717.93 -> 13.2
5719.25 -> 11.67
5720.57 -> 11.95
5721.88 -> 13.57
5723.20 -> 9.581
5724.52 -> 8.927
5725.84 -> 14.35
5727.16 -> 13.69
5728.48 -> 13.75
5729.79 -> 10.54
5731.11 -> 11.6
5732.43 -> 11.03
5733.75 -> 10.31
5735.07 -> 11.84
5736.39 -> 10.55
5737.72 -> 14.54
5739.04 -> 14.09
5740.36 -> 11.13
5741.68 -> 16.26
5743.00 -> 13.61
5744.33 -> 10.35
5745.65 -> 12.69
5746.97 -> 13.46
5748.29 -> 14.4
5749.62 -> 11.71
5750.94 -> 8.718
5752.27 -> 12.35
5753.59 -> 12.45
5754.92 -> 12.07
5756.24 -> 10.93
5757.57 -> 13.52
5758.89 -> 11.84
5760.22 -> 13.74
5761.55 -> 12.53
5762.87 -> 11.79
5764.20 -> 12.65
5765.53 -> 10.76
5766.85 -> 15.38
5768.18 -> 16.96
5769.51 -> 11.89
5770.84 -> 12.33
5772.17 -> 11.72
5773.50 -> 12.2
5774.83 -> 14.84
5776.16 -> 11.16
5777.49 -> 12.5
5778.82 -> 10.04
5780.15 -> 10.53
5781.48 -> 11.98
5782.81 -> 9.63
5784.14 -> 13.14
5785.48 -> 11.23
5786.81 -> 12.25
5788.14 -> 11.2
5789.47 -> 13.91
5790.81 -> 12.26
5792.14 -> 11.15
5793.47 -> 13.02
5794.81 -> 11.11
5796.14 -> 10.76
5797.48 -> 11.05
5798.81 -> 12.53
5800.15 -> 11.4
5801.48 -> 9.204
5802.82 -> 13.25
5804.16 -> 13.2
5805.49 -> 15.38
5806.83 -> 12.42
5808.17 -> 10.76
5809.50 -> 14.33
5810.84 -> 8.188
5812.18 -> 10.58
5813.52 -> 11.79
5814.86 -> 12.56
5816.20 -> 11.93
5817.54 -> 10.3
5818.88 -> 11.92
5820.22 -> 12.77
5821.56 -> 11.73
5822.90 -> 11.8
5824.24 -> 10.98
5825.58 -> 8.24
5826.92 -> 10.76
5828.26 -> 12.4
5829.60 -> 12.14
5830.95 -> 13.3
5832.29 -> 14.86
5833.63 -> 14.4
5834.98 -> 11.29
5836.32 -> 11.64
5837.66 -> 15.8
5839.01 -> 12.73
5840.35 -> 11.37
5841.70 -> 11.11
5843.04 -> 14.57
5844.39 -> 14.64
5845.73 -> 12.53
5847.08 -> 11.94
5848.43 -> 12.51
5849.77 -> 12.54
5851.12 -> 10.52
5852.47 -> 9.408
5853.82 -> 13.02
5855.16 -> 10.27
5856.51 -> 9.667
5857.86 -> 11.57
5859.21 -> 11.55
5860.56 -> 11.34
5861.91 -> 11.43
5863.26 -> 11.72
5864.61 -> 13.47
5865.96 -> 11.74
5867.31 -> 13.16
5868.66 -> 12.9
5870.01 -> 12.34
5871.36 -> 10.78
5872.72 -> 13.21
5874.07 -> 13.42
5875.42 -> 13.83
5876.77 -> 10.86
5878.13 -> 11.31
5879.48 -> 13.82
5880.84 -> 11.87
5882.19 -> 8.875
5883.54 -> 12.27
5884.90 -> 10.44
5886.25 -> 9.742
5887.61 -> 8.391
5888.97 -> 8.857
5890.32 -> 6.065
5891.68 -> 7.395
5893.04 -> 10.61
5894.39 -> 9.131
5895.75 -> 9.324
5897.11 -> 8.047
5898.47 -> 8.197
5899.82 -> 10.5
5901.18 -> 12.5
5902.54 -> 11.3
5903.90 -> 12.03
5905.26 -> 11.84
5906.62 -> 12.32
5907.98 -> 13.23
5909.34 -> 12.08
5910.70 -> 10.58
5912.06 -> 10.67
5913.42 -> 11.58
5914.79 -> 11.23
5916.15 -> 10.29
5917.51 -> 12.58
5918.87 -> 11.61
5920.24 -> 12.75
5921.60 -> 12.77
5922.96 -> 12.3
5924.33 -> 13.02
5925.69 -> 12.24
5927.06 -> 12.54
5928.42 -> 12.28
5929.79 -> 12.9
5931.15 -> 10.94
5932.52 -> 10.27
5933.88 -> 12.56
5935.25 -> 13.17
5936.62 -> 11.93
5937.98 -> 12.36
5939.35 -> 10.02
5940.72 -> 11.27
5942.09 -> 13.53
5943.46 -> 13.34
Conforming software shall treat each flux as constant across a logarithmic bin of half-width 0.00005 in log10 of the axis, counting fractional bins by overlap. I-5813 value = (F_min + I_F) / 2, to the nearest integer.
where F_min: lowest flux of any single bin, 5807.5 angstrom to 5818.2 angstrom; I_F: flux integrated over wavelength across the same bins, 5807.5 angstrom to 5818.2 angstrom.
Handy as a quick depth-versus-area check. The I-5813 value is 65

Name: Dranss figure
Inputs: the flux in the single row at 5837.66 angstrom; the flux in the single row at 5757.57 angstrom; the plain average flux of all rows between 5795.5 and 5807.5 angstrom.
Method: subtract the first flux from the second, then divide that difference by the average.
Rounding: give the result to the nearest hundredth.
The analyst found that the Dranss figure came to -0.19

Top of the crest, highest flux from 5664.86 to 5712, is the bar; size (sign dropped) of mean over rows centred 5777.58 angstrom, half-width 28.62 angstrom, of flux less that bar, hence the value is 4.0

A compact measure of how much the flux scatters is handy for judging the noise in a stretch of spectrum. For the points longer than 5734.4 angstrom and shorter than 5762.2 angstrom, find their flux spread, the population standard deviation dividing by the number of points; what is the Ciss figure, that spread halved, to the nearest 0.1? 0.8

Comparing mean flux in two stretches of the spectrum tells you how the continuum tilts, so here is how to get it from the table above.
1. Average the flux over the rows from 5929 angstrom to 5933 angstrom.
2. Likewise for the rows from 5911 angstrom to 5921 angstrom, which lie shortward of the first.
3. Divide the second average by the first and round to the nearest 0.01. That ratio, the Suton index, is 1.01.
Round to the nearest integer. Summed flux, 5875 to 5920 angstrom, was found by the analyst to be 353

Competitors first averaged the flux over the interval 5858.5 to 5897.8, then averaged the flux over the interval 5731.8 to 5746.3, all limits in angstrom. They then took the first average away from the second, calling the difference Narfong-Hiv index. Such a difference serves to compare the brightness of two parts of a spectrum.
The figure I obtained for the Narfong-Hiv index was 1.44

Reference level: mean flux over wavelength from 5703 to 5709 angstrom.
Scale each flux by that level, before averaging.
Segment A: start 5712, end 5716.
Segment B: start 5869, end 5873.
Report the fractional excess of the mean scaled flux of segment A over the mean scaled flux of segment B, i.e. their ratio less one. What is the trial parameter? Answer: -0.14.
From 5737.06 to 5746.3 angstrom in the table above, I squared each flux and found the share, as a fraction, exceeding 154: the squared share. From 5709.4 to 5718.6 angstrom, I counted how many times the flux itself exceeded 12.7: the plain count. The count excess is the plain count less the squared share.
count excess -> 0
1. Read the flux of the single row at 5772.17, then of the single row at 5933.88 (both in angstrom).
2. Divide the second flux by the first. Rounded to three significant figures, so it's 1.07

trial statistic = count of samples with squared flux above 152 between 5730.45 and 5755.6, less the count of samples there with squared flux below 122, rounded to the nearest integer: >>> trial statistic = 4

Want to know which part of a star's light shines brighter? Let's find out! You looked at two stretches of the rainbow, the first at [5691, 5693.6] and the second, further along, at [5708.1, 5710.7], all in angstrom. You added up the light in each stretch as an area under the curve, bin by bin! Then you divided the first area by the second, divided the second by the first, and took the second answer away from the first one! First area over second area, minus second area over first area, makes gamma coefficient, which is 0.3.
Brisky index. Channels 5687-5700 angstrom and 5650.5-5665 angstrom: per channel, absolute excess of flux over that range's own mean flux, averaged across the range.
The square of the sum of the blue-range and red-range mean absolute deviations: 9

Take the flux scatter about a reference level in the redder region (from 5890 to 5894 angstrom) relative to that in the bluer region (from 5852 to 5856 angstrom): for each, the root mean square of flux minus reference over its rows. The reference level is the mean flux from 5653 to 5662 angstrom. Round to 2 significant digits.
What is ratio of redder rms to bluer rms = 1.9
